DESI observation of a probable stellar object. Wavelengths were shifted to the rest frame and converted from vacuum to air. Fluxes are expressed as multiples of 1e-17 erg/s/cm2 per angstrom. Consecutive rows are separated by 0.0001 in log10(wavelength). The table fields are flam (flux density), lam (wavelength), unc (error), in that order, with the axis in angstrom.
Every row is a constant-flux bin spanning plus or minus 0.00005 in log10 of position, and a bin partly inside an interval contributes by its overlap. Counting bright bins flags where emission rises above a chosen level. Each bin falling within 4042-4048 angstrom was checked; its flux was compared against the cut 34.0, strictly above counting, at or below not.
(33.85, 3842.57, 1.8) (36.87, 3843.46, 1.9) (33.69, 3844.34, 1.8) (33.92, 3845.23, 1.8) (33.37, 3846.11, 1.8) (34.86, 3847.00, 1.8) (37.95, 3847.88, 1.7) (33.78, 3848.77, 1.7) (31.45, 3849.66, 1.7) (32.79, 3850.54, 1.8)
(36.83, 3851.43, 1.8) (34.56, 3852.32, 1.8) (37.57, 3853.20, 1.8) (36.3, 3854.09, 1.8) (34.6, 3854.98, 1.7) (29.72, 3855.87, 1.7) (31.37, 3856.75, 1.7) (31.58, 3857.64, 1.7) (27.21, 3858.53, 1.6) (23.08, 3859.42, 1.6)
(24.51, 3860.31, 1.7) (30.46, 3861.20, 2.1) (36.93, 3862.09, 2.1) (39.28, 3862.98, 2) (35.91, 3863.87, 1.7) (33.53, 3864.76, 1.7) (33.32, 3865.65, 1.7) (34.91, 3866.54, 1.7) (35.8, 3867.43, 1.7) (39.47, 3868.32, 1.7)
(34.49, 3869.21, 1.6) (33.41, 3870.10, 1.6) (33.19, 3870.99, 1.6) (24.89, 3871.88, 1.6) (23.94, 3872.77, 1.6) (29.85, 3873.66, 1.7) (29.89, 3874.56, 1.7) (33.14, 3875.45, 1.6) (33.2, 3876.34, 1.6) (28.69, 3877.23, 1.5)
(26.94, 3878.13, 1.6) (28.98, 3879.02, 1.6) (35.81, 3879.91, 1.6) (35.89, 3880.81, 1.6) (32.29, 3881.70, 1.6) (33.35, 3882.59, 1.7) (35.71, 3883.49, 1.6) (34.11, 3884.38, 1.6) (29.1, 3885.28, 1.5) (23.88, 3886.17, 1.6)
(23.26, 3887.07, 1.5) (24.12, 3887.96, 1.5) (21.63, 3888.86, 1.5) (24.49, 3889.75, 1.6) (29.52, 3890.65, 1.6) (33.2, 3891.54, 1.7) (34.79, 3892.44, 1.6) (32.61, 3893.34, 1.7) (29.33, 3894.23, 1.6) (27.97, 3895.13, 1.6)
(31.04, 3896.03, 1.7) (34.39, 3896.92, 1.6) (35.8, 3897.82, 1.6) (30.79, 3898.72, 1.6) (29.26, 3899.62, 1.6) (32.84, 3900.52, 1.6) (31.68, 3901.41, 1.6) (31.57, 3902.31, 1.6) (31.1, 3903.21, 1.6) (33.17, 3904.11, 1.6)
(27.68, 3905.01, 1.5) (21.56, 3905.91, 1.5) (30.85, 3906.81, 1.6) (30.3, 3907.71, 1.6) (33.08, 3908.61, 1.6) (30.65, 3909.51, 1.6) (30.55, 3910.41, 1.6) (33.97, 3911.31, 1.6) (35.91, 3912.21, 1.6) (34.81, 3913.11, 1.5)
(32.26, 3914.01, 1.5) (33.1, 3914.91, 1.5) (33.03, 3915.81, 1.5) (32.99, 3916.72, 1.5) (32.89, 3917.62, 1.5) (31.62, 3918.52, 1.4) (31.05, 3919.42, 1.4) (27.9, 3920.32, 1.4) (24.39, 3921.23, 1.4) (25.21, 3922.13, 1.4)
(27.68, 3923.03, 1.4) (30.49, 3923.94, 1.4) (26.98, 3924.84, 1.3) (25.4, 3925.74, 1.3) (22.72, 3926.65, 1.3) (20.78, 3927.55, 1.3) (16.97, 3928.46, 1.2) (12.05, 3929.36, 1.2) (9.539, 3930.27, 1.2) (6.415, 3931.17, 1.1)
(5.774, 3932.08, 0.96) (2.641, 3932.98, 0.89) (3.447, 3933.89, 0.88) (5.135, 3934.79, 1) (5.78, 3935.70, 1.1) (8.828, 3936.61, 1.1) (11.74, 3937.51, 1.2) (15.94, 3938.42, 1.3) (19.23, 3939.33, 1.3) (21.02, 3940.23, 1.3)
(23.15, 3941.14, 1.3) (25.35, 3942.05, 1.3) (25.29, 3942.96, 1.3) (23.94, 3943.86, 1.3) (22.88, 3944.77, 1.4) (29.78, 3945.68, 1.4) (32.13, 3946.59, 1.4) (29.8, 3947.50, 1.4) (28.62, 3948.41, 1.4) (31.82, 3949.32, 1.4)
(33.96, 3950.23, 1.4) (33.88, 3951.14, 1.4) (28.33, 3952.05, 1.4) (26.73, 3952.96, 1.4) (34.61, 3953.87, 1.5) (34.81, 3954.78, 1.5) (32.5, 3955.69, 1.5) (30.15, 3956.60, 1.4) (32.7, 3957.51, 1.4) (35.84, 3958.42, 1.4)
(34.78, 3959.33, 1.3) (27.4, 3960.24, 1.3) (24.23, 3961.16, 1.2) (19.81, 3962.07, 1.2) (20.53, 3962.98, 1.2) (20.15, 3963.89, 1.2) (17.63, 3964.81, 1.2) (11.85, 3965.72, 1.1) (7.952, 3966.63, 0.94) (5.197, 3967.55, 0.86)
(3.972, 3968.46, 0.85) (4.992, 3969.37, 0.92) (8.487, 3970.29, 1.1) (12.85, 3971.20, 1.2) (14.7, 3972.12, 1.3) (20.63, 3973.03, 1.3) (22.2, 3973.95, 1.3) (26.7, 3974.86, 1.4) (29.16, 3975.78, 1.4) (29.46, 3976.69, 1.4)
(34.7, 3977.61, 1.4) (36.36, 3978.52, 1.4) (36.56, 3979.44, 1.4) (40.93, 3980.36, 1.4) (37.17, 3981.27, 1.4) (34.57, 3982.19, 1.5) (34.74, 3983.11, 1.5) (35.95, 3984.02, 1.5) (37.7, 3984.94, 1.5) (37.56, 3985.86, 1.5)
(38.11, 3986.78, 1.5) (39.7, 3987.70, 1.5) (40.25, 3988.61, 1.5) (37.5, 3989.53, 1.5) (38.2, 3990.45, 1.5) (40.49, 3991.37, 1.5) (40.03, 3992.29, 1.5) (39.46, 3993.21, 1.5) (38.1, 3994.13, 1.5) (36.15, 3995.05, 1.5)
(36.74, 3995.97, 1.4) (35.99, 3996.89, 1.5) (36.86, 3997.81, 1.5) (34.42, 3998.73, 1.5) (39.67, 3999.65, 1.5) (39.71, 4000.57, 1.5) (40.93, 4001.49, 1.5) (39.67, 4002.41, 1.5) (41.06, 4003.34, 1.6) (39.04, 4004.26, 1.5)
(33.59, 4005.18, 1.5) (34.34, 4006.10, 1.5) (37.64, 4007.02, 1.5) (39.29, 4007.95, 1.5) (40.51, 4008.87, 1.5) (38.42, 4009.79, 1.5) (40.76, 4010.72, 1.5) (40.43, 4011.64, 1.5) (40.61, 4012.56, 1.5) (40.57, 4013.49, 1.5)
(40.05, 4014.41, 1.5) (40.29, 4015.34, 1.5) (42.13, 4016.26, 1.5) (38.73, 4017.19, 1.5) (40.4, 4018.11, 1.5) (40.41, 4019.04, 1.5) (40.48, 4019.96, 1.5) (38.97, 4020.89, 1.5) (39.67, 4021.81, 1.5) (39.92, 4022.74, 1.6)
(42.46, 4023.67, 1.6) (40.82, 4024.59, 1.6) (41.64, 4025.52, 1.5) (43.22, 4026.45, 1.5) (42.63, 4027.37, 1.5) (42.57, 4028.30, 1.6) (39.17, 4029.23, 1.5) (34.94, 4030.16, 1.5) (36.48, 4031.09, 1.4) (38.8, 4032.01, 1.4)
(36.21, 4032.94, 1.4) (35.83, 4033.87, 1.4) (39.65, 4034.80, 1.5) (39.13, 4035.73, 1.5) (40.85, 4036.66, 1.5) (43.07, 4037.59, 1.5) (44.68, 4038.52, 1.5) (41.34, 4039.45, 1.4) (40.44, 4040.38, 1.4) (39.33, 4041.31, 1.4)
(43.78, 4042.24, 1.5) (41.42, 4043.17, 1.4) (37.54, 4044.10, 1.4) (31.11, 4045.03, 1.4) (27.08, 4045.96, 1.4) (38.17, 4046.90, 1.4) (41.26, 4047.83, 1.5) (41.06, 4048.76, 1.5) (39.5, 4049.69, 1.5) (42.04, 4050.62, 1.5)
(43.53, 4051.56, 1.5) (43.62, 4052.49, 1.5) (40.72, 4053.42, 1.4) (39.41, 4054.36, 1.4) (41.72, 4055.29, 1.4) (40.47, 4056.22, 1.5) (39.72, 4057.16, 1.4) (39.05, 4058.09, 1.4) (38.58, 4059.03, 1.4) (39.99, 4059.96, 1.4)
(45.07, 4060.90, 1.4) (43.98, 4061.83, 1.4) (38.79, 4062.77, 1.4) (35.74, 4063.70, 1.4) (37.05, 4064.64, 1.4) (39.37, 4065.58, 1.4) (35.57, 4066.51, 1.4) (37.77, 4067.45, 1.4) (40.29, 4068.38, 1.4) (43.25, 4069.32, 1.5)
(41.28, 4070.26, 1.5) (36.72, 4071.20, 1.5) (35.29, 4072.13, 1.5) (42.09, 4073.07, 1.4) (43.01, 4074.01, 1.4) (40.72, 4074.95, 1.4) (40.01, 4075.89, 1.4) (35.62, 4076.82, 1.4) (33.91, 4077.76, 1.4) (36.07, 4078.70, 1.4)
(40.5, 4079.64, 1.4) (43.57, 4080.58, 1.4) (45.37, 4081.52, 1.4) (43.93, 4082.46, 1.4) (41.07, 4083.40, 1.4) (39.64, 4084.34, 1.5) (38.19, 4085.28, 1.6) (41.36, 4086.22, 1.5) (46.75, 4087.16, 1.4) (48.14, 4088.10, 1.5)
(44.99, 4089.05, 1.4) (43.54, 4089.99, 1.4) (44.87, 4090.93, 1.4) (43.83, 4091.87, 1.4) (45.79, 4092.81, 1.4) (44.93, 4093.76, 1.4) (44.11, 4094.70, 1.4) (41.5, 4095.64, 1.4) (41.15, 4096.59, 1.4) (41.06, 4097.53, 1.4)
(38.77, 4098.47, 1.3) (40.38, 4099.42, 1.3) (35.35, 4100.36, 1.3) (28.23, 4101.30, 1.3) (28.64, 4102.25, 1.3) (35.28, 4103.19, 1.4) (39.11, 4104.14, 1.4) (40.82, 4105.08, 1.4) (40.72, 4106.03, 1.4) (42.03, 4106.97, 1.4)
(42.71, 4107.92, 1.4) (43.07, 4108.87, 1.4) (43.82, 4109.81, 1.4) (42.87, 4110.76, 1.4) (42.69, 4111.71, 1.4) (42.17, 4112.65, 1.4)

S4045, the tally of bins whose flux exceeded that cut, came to 5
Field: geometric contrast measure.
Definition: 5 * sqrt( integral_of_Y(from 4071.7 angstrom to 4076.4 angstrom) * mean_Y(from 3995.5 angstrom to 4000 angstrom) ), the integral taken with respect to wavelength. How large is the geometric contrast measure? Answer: 416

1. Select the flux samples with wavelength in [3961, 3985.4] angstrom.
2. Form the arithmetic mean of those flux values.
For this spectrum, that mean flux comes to 23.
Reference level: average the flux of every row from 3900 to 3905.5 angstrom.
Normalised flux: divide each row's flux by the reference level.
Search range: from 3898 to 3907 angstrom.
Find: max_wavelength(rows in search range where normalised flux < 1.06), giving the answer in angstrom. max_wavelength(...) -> 3906.81 angstrom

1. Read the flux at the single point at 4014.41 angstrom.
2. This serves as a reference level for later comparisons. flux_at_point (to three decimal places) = 40.050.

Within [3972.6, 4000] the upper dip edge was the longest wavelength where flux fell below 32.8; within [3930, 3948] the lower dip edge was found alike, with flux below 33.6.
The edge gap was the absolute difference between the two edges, 29.2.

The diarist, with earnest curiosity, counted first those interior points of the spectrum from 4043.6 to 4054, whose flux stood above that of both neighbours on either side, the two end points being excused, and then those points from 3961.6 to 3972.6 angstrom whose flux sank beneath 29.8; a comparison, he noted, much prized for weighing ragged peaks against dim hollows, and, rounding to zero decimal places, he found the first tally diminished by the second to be -10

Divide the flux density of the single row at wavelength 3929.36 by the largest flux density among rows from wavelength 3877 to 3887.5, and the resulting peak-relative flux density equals 0.34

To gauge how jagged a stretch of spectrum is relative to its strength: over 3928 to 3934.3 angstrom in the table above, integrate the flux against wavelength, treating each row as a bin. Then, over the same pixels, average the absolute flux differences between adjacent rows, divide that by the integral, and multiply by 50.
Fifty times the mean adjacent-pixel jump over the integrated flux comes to 2.5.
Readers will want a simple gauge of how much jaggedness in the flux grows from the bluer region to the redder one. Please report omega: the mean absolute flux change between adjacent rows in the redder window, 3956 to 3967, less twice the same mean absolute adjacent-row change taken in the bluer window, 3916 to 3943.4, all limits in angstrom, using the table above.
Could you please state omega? -1.3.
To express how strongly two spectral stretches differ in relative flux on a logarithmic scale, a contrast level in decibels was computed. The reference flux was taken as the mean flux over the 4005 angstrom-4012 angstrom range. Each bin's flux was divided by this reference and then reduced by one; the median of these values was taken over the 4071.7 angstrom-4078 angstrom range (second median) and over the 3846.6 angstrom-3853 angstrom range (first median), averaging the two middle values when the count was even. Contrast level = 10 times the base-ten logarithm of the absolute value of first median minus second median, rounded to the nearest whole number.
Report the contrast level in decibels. -8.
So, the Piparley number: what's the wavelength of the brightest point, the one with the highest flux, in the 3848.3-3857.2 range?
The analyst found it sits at 3853.20 angstrom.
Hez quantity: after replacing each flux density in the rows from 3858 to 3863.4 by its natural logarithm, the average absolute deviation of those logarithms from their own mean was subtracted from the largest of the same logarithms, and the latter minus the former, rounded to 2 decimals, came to 3.49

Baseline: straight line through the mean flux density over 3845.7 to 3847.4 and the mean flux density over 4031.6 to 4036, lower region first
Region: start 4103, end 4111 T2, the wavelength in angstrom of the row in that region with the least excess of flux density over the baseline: 4103.19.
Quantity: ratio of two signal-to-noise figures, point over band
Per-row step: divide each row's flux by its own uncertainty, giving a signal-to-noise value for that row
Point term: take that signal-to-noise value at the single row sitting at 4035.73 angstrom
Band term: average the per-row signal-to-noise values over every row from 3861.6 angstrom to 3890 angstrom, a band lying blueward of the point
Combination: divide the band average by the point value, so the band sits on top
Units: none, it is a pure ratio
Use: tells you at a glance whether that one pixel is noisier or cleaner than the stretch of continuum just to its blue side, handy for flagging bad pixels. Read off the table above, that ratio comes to 0.73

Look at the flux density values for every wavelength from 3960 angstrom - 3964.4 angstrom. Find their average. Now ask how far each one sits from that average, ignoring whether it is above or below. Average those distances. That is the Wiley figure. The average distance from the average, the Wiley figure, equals 2.7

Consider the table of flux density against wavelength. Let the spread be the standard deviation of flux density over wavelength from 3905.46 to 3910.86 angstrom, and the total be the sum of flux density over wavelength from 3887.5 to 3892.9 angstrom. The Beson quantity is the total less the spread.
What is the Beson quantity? 164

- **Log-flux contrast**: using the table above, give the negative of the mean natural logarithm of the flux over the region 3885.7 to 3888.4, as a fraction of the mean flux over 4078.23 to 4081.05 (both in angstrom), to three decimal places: -0.079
